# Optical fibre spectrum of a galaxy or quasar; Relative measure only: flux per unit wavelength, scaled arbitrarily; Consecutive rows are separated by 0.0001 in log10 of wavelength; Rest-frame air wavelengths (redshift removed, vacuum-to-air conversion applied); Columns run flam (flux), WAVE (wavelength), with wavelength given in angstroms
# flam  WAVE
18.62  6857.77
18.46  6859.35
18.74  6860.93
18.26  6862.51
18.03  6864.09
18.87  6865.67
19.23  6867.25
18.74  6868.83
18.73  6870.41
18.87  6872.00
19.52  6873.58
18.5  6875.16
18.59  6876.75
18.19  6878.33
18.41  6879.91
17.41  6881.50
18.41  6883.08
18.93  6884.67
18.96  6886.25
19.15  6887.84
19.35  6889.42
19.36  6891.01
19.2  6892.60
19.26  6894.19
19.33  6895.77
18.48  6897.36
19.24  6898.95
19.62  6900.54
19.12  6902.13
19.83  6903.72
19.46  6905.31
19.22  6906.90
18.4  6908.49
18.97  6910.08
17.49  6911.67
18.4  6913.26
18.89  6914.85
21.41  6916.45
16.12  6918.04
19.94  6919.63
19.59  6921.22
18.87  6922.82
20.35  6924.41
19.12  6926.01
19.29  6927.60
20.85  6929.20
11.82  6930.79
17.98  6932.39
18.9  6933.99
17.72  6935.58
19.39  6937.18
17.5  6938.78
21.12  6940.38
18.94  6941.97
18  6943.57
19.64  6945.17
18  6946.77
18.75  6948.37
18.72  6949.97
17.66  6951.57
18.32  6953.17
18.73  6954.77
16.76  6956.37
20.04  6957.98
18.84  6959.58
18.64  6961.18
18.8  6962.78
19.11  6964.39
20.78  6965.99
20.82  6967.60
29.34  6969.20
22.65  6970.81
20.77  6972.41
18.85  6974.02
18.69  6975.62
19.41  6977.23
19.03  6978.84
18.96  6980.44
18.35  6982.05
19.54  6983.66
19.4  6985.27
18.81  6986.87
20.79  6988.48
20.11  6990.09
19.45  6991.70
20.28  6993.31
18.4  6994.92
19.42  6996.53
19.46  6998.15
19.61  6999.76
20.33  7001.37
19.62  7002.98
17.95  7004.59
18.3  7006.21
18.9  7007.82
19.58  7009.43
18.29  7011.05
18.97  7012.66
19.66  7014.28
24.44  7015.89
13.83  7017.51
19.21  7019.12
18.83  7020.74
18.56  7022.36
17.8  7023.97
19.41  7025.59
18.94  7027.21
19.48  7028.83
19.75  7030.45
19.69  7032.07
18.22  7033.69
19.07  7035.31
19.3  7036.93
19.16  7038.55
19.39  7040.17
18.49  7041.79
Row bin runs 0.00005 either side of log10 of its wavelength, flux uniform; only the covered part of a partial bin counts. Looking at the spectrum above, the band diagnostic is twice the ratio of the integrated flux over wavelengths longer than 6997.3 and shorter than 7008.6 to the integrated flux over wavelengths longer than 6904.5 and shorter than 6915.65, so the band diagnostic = 2.08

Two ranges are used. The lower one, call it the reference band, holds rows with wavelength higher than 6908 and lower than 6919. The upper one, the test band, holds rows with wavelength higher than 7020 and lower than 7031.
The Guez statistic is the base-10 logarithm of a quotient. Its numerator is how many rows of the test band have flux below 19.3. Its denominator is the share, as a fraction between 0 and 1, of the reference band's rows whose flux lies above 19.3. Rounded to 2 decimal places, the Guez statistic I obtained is 1.45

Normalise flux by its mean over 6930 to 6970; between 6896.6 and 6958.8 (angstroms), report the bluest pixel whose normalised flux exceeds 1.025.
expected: 6900.54 angstroms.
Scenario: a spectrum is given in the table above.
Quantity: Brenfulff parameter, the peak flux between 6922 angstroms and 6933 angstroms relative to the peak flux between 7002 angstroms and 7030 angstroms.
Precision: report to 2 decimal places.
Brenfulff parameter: 0.85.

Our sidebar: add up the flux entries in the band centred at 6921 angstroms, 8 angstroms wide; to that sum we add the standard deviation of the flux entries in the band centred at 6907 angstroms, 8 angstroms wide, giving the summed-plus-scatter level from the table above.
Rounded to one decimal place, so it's 95.4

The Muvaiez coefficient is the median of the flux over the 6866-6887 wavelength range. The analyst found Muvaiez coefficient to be 18.7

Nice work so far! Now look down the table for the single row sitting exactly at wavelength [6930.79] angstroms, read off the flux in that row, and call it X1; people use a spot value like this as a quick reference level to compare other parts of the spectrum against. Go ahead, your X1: 11.82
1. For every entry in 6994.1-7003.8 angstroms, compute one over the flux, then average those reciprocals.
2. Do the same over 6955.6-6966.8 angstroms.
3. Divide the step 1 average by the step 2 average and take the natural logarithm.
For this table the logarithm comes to -0.03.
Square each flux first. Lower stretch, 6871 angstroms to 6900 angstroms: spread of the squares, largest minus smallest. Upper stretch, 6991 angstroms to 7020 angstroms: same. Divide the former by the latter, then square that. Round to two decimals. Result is 0.04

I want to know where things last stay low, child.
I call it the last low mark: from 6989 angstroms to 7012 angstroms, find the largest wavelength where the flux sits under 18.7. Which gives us 7011.05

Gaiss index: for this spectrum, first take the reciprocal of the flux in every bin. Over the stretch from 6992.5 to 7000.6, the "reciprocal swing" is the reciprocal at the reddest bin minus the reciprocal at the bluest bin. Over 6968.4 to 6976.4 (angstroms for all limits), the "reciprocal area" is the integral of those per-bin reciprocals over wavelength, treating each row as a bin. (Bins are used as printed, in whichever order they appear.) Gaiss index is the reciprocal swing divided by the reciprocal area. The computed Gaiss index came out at 0.0045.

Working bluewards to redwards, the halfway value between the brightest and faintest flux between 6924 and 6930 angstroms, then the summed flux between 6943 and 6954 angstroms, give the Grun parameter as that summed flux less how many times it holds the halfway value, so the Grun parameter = 123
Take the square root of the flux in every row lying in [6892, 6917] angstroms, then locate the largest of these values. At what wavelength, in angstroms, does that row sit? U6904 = 6916.45 angstroms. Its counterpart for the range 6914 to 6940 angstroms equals 6916.45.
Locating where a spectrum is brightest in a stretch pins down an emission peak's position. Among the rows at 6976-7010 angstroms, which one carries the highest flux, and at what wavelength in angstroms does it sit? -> 6988.48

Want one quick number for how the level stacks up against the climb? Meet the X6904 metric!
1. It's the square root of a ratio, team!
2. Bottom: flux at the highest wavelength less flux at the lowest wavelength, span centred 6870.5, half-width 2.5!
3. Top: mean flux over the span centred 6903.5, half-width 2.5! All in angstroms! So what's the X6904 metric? 12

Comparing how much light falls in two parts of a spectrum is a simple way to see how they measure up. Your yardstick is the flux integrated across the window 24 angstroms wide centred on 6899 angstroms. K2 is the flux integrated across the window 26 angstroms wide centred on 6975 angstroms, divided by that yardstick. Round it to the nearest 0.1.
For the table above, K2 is 1.1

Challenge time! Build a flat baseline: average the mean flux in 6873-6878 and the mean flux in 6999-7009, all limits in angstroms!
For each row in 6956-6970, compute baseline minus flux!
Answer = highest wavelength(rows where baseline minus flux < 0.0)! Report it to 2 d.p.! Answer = 6969.20 angstroms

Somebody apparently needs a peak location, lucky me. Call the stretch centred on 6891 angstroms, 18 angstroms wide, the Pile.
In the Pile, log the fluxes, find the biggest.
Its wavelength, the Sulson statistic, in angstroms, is 6891.01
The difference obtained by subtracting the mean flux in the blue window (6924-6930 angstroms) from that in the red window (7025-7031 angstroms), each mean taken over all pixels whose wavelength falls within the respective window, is -0.5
